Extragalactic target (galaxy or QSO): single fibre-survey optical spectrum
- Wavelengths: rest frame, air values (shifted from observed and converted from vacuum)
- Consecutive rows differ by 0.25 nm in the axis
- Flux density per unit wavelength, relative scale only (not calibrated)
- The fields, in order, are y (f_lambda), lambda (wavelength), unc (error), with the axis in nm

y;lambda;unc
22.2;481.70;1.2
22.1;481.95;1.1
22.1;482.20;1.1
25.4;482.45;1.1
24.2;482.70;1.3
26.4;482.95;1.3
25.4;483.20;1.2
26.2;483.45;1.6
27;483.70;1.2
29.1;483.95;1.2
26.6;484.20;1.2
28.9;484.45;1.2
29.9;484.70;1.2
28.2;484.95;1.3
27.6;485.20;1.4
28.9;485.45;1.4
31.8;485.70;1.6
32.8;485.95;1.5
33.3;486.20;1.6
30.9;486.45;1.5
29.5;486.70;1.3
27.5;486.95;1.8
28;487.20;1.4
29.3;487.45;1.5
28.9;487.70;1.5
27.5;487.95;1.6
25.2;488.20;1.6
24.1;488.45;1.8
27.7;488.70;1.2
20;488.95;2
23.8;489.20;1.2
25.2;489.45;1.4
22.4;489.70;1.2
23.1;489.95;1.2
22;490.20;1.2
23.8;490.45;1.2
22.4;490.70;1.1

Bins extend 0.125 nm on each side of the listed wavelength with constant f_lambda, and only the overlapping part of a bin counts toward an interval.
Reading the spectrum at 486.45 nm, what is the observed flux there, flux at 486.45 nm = 30.9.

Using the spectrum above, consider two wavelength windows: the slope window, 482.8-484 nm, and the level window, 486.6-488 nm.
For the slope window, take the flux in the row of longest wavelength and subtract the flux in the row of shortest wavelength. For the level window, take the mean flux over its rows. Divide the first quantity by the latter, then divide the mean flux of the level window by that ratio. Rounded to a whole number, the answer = 300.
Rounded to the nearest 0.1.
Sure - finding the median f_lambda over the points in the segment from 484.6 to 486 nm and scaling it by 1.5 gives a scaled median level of 44.1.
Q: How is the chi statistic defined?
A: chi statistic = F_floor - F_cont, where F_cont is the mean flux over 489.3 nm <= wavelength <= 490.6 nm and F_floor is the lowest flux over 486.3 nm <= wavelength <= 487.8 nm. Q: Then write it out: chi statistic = 4.2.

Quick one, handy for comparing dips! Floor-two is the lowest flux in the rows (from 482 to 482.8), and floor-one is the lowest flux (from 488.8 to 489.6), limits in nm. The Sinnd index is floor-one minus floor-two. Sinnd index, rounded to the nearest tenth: -2.1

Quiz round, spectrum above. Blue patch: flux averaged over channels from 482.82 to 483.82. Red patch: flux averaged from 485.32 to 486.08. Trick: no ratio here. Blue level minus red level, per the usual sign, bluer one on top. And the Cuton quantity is -5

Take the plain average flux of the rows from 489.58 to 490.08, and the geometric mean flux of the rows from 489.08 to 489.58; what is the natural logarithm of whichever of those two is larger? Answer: 3.20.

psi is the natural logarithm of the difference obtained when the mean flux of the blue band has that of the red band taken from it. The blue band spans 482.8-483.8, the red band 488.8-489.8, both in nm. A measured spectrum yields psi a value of 1.2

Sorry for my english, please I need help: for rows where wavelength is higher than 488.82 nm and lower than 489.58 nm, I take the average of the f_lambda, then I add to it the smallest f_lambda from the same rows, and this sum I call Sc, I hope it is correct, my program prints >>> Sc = 43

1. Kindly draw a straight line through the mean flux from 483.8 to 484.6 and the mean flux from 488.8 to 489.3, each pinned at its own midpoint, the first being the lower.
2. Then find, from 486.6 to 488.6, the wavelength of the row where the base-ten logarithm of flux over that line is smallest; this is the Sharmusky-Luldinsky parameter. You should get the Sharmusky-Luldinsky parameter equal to 488.45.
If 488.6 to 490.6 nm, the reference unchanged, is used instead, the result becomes 488.95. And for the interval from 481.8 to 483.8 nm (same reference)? 481.95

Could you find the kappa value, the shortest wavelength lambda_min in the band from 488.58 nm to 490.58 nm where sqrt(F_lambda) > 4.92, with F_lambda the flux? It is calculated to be 488.70 nm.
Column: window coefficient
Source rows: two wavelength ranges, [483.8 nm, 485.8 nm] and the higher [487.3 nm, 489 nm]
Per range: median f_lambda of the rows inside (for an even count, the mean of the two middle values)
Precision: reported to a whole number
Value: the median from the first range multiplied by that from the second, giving 795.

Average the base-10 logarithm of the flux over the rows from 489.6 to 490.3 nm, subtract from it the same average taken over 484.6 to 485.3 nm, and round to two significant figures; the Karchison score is -0.10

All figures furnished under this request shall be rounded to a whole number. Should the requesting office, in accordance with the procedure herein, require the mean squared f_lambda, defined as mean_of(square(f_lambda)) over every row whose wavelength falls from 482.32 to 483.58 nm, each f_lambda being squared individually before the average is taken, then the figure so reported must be 652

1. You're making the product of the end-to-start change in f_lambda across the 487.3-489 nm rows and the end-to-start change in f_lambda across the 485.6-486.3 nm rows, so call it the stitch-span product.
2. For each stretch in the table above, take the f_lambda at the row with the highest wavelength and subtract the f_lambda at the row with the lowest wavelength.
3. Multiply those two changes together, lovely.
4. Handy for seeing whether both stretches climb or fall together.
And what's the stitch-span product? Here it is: -14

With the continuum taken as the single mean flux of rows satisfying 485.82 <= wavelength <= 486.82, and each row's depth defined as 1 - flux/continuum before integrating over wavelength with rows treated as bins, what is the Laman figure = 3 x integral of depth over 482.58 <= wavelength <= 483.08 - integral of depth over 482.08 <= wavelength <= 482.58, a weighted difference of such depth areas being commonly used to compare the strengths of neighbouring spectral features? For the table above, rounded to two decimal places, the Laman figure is 0.18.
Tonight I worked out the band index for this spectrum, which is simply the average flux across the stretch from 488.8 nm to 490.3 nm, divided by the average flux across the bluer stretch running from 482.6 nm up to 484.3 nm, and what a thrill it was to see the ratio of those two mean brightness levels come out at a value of 0.86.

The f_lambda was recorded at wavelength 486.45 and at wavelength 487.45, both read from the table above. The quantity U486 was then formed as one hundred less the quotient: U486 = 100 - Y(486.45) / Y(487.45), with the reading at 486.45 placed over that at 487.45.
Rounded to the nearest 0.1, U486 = 98.9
